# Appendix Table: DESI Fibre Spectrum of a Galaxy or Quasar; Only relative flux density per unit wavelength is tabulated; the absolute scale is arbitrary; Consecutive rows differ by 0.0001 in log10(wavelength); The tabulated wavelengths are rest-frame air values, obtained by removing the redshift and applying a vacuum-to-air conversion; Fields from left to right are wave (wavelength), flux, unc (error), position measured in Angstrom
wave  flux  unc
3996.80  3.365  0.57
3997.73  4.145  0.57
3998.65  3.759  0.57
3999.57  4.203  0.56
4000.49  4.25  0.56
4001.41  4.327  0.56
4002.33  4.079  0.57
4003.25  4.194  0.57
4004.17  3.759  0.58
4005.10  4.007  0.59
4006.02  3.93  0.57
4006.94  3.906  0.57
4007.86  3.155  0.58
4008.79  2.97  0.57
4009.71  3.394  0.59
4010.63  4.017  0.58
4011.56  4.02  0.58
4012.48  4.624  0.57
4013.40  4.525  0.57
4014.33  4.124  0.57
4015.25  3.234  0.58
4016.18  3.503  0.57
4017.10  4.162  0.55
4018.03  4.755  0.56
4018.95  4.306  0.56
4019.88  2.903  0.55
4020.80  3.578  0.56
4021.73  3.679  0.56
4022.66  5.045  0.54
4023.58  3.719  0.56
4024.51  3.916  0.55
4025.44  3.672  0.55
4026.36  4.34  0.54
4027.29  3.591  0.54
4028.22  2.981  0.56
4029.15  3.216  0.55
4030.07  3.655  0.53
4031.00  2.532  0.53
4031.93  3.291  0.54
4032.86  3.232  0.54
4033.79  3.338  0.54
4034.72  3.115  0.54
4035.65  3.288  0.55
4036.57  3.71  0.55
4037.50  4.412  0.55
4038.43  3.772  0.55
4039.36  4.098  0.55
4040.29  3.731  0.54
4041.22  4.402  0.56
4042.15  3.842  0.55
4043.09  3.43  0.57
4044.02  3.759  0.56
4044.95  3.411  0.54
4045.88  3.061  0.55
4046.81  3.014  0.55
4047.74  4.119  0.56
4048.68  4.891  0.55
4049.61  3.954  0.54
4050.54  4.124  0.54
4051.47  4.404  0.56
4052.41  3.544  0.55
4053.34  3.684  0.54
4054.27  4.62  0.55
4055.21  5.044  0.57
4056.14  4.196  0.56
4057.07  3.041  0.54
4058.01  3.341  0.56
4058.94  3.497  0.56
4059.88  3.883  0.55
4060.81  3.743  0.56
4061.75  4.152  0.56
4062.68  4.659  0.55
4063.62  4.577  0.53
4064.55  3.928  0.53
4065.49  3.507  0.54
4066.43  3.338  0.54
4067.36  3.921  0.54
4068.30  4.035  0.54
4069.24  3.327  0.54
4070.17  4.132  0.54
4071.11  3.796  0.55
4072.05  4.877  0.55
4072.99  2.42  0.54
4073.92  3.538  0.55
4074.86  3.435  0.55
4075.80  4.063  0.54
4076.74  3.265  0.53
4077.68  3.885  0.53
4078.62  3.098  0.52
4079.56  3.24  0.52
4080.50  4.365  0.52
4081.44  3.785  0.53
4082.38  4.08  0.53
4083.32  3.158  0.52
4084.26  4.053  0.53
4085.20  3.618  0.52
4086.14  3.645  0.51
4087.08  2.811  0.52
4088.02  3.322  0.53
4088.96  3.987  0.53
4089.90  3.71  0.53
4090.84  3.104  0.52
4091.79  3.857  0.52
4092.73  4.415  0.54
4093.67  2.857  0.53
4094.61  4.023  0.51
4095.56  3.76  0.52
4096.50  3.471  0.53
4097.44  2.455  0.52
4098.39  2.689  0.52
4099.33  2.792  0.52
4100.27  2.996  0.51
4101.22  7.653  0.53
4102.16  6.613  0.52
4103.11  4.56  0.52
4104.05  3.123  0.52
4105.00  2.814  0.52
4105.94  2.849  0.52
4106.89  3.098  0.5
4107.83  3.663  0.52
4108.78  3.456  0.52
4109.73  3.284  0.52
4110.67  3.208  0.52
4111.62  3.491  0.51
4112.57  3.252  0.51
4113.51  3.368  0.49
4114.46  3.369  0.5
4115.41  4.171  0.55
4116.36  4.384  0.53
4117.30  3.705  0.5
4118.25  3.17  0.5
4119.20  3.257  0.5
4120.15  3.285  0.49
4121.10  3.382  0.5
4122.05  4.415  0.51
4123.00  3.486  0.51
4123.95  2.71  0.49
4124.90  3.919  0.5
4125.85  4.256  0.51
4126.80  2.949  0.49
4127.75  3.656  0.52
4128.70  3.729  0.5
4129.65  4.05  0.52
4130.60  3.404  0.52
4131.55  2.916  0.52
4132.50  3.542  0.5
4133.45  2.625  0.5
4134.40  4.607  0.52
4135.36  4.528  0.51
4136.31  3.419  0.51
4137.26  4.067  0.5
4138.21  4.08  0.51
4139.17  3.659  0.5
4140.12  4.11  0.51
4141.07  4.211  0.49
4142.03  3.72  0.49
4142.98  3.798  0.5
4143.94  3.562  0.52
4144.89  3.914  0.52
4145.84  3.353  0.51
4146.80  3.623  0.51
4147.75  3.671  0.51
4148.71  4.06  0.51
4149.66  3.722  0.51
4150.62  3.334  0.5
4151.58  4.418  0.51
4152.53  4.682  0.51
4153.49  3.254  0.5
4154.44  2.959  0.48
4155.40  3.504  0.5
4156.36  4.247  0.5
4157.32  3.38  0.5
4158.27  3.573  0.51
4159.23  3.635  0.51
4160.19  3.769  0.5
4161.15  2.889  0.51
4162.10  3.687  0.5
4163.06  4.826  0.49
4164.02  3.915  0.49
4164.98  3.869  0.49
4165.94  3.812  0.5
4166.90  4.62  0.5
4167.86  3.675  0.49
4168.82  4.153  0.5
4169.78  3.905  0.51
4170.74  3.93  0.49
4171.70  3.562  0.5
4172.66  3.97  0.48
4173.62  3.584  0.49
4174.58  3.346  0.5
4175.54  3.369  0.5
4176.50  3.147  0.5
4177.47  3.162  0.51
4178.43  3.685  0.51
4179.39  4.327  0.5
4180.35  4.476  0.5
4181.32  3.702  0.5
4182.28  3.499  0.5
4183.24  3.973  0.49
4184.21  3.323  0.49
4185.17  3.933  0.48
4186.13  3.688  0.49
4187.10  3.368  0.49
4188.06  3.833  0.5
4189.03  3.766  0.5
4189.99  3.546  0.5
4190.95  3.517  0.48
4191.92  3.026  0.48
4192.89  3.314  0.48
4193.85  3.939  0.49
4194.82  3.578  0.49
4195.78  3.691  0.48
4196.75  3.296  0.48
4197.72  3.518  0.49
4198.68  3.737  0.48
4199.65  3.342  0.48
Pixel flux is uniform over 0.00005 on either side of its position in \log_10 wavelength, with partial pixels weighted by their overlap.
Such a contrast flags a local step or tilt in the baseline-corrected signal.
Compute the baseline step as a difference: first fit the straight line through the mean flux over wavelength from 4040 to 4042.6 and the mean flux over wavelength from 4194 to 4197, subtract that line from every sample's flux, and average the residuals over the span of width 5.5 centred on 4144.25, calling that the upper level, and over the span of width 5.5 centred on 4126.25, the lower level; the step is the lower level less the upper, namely -0.18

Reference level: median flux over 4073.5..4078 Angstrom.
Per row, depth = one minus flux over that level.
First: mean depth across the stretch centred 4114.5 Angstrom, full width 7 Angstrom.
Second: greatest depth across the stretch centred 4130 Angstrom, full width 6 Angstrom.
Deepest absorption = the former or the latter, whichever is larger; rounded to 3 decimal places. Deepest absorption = 0.176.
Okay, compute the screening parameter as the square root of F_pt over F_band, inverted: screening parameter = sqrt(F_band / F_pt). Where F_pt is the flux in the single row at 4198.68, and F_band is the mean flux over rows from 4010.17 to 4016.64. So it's 1.04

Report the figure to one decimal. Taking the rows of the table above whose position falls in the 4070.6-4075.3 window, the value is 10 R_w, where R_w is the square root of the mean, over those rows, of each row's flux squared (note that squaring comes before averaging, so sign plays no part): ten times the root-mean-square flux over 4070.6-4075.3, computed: 37.0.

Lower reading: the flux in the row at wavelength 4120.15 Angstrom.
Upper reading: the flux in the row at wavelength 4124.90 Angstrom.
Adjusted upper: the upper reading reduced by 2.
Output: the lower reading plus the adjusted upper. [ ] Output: 5.20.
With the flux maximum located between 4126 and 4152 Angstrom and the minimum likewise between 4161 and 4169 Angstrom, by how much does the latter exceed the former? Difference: -1.72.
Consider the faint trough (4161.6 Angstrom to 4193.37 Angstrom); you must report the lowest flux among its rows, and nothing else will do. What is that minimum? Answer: 3.026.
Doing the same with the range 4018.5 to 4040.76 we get 2.532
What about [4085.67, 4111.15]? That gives 2.455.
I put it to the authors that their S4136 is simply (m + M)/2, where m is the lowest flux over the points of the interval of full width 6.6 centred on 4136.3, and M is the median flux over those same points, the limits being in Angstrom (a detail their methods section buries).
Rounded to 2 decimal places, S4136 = 3.35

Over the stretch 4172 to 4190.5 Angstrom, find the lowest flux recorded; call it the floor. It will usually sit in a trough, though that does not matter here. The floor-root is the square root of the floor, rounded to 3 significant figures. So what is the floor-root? 1.77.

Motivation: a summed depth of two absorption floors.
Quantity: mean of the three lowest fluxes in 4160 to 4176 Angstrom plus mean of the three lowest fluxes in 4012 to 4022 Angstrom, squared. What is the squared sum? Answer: 41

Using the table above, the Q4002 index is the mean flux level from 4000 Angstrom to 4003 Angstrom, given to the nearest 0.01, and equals 4.22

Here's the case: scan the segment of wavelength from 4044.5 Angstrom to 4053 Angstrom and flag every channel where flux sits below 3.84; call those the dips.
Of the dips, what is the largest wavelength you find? 4052.41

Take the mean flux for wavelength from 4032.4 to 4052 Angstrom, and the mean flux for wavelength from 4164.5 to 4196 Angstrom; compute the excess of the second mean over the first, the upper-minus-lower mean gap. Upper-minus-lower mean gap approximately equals -0.06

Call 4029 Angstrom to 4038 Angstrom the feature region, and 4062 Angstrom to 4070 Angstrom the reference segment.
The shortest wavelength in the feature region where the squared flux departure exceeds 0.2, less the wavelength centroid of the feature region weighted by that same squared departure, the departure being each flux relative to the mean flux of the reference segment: -3.3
